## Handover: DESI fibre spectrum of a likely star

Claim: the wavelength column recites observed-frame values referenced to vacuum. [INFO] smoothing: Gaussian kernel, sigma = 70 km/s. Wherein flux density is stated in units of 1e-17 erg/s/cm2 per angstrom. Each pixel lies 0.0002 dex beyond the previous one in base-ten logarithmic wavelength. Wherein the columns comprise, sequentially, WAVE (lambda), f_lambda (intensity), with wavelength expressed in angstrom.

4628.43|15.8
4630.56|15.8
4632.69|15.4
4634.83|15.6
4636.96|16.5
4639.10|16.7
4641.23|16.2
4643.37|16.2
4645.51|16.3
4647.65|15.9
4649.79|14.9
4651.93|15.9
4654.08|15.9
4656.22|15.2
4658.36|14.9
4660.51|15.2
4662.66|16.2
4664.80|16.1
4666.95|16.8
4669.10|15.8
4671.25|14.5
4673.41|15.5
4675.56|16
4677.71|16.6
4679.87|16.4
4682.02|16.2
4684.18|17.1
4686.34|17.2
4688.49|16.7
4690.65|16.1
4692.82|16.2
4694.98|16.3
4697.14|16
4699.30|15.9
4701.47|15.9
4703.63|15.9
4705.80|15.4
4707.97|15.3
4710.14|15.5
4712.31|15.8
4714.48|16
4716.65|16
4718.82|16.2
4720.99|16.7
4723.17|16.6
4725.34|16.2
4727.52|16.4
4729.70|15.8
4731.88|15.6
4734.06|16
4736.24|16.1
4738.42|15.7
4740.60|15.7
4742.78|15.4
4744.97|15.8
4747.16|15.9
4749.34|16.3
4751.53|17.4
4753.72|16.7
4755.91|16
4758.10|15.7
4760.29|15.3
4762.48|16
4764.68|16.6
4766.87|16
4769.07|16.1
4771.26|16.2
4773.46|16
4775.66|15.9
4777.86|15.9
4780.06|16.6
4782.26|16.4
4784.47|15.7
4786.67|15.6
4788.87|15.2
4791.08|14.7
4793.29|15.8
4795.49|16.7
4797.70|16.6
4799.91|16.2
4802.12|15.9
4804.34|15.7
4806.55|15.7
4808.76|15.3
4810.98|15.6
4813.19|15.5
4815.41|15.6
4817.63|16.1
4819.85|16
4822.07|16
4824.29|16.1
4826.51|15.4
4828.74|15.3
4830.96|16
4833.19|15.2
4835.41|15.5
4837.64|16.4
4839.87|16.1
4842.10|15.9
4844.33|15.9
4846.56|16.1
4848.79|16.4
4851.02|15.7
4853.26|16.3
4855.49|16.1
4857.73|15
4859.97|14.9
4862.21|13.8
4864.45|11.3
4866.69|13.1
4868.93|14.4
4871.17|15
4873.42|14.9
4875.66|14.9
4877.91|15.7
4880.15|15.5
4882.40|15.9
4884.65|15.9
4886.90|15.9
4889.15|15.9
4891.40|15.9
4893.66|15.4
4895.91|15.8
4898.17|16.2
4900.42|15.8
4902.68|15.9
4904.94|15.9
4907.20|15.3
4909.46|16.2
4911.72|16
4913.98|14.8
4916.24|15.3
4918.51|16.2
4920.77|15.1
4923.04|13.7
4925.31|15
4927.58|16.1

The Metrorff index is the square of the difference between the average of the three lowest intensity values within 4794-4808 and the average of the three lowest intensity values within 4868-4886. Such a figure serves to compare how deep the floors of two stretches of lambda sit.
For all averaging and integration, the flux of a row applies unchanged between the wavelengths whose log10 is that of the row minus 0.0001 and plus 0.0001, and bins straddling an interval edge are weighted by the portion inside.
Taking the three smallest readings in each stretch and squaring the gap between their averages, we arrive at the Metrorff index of 1.1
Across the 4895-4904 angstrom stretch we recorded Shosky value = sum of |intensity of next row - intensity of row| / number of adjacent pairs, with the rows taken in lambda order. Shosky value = 0.30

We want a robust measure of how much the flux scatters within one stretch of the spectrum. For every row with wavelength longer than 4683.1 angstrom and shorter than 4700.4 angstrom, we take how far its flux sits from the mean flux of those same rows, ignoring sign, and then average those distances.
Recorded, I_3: 0.42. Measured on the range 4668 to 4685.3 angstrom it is 0.56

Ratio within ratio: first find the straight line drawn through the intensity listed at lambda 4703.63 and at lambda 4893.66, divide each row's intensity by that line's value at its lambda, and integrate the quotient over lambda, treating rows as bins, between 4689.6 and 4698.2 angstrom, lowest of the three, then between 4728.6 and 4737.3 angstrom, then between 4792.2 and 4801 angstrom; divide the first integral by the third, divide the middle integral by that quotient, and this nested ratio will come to 9.19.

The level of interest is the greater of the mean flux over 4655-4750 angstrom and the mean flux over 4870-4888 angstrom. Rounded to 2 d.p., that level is 15.98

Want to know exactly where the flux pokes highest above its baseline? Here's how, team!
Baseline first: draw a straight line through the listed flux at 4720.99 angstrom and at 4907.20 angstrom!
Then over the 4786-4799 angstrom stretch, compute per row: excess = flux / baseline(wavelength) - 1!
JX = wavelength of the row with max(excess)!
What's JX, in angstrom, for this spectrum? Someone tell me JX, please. 4795.49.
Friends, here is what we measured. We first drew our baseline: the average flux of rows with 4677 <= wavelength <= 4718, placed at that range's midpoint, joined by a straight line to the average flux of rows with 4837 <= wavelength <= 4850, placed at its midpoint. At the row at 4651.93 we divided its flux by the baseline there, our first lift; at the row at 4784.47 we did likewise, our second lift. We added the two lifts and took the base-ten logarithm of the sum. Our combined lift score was 0.292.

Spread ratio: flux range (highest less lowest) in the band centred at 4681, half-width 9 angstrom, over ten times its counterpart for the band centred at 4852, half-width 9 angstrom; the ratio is 0.11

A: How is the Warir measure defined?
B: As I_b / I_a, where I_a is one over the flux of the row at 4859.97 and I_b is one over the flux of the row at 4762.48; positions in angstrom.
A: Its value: 0.93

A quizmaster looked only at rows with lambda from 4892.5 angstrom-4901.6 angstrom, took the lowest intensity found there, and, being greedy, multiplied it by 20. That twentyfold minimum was 308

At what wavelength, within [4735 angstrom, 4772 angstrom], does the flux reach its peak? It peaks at 4751.53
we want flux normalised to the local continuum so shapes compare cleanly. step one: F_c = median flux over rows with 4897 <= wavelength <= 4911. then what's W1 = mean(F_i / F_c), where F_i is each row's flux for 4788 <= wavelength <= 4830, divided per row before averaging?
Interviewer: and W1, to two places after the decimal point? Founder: 0.99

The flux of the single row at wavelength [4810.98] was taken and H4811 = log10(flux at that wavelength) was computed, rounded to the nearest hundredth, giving 1.19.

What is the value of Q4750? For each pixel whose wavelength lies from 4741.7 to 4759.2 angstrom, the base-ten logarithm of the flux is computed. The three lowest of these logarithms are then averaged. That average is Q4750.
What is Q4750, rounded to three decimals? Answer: 1.194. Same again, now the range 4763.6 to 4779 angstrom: 1.202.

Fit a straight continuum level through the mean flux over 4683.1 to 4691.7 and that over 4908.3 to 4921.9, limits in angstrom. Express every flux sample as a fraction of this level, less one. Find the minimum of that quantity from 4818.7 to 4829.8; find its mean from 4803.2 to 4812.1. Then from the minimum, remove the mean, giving -0.011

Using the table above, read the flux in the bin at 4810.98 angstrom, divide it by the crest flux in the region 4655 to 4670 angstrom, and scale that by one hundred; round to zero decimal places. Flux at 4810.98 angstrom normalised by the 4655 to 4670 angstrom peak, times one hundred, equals 93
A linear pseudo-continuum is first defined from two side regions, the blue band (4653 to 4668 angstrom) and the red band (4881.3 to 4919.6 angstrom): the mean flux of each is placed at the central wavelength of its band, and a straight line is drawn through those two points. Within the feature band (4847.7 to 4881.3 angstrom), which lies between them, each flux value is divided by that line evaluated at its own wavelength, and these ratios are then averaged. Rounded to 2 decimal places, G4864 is 0.94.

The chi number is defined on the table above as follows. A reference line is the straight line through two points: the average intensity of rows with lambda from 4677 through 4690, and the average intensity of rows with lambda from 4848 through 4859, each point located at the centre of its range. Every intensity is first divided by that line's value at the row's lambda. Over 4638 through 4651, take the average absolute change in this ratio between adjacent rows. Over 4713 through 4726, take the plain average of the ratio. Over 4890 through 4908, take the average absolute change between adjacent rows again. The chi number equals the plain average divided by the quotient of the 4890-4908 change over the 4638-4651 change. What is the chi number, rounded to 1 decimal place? 1.1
